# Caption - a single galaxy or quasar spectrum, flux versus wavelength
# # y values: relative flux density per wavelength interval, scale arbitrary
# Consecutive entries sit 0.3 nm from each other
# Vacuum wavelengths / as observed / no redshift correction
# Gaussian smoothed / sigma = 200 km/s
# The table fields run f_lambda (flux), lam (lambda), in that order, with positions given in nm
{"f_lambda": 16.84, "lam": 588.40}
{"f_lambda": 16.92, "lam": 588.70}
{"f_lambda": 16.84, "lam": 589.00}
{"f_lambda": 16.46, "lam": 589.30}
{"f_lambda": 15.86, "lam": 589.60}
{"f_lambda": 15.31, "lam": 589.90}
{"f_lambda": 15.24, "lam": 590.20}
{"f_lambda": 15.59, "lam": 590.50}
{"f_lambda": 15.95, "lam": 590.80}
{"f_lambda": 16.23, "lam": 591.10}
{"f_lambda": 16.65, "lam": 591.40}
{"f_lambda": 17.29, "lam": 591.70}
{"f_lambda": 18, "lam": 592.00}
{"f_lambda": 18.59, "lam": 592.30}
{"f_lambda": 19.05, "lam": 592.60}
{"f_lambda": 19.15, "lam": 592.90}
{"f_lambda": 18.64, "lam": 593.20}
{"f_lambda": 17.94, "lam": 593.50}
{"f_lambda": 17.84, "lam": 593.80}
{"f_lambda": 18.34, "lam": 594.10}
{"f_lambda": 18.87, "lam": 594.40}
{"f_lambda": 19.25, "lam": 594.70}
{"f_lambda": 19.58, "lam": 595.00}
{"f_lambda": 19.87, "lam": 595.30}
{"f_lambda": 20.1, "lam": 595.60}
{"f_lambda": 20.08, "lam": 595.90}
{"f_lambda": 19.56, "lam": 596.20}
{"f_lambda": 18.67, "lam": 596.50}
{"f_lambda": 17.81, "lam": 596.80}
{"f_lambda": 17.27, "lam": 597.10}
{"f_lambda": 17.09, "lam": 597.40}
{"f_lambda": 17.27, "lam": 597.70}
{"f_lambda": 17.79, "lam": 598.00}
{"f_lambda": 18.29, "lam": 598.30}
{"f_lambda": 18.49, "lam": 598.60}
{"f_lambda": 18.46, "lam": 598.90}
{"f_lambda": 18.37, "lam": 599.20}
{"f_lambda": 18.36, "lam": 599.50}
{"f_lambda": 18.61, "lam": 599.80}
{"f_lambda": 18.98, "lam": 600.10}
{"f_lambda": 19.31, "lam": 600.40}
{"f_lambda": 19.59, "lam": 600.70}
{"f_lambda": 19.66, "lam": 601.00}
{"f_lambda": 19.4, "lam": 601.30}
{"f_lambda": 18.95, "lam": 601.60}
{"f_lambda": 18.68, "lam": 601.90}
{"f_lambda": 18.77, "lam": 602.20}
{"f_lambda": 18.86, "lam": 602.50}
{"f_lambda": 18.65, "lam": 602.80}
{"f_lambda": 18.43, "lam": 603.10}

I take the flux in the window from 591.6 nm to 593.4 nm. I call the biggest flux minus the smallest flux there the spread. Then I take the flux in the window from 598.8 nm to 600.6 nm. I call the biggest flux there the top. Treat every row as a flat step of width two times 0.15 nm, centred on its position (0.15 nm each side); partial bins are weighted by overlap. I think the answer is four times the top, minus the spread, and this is 75.4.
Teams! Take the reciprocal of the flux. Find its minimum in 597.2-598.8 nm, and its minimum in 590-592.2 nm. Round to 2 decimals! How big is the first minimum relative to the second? 0.97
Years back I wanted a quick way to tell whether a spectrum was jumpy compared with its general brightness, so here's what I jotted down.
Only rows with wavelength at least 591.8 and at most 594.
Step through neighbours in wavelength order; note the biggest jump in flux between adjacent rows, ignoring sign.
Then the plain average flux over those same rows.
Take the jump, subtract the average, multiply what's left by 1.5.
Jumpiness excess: -26.6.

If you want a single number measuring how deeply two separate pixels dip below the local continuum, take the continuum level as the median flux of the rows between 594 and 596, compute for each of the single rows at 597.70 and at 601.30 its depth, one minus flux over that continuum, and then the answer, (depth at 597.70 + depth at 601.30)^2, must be 0.016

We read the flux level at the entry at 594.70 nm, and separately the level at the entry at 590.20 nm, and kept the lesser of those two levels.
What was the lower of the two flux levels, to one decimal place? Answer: 15.2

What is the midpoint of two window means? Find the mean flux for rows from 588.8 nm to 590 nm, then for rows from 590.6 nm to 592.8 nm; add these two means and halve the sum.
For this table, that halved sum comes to 16.8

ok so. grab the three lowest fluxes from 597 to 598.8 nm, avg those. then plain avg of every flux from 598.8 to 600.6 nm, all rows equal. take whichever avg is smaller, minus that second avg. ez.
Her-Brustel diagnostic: -1.5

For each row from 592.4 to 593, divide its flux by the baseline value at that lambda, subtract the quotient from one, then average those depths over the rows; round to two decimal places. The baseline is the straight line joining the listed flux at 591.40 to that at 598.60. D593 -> -0.12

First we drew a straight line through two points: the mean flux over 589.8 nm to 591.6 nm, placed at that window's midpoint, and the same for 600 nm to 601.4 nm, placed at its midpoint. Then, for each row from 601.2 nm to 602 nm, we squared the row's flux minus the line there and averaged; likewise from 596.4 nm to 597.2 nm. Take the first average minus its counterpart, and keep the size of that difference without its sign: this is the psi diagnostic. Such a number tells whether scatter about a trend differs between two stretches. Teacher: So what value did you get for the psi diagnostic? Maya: 0.2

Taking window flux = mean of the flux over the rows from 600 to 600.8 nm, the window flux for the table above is 19.3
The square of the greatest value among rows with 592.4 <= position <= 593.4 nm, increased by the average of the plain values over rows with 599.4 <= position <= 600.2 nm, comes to 385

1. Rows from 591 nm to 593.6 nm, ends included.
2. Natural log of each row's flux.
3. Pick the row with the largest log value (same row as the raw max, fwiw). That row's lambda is 592.90 nm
